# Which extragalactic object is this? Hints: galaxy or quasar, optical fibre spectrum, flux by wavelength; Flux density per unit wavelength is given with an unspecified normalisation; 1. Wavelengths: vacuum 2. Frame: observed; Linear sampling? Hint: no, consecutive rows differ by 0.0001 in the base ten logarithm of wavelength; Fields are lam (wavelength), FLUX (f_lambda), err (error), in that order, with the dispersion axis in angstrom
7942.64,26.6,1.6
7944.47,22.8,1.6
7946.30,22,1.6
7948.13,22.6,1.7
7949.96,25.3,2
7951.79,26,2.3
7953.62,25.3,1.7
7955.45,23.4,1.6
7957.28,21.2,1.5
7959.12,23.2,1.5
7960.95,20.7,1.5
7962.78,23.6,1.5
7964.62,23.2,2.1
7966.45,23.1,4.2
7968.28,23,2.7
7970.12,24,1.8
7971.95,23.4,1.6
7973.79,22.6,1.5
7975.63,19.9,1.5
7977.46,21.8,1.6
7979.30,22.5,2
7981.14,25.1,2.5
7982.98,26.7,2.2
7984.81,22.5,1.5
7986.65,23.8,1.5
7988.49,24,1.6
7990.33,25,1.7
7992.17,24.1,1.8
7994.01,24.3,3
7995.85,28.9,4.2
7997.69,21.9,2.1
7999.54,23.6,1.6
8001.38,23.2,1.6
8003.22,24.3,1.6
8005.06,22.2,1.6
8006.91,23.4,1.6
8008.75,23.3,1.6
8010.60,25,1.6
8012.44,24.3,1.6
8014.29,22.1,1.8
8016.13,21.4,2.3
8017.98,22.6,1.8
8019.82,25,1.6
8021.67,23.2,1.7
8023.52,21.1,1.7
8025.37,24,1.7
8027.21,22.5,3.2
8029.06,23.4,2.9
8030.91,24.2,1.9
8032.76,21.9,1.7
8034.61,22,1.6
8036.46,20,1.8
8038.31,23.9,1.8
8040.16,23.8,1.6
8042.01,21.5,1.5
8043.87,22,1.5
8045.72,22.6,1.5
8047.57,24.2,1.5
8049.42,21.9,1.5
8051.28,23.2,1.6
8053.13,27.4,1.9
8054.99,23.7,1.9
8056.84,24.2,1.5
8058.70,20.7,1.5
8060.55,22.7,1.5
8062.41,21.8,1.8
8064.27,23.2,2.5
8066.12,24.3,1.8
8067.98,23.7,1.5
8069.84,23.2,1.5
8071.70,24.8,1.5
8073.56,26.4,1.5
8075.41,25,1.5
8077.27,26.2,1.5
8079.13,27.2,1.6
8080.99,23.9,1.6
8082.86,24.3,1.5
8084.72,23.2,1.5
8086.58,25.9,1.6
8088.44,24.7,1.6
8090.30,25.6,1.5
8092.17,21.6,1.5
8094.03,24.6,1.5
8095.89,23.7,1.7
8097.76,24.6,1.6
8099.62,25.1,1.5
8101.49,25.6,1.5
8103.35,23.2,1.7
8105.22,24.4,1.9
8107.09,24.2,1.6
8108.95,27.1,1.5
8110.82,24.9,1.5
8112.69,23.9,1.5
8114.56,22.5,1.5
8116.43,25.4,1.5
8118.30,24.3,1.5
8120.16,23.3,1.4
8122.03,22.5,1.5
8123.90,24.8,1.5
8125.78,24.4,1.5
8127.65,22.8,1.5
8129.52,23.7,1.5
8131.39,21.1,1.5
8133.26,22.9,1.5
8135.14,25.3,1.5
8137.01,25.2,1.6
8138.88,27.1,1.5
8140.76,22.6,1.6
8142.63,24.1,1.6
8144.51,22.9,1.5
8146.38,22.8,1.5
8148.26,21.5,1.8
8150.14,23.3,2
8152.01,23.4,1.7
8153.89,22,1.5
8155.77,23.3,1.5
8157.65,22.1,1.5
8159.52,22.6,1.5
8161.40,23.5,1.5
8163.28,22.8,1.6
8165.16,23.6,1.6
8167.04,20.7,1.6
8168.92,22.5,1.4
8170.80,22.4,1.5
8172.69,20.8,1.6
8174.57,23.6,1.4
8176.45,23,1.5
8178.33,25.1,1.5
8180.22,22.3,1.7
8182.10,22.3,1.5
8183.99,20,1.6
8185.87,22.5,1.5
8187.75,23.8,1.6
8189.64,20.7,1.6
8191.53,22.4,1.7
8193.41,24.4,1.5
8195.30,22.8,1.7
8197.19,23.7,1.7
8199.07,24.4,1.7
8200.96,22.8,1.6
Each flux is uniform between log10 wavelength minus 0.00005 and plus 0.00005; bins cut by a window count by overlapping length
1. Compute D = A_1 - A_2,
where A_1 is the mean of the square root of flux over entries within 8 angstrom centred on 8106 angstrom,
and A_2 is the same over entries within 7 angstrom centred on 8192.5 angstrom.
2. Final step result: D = 0.22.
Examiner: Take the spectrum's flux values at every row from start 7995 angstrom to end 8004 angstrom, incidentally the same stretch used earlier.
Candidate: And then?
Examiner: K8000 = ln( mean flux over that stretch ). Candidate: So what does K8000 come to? 3.19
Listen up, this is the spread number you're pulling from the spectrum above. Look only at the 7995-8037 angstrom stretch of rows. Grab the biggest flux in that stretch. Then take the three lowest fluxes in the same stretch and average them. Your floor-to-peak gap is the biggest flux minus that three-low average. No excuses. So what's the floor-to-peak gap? 8.1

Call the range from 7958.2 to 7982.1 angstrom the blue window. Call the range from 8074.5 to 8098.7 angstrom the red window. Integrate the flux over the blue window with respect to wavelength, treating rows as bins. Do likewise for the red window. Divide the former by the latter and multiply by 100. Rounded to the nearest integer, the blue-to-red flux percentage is 91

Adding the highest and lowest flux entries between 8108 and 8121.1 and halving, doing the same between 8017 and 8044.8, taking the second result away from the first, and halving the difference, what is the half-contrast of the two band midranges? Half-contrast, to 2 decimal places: 1.15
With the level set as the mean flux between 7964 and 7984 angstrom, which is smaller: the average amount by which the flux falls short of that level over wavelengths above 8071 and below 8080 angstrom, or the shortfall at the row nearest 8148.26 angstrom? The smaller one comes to -2.7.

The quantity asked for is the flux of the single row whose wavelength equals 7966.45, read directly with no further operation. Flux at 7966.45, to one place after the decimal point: 23.1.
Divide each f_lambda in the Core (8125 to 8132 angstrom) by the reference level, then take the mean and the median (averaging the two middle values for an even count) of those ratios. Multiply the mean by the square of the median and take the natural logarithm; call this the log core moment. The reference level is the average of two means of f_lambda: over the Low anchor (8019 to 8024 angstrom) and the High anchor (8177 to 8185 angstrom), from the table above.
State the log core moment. 0.05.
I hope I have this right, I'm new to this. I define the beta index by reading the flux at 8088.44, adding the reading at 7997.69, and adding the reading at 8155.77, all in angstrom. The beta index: 70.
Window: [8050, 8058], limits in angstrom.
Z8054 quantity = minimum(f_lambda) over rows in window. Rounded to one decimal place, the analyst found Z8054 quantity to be 23.2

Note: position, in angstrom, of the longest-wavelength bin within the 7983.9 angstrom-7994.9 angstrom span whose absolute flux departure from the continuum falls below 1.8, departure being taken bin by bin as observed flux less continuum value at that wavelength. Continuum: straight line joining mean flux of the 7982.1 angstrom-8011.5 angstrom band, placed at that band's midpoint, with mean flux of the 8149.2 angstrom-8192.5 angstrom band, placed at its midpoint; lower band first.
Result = 7994.01 angstrom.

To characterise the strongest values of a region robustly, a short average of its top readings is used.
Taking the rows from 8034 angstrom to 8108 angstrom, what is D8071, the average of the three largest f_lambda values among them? 27.0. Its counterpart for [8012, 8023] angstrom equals 24.2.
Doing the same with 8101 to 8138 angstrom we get 26.0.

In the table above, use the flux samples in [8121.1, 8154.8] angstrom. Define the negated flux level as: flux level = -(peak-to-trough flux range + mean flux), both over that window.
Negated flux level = -29.5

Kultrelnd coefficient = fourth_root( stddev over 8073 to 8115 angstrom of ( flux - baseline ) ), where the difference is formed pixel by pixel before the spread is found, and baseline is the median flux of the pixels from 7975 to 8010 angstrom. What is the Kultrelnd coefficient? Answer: 1.08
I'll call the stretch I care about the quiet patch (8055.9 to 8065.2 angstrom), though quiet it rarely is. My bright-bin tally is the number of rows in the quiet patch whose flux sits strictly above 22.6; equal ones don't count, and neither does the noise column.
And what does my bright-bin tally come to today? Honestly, 3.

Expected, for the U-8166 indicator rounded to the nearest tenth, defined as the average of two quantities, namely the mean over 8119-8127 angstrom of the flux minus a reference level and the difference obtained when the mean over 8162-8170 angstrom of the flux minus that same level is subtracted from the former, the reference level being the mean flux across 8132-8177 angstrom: 1.0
